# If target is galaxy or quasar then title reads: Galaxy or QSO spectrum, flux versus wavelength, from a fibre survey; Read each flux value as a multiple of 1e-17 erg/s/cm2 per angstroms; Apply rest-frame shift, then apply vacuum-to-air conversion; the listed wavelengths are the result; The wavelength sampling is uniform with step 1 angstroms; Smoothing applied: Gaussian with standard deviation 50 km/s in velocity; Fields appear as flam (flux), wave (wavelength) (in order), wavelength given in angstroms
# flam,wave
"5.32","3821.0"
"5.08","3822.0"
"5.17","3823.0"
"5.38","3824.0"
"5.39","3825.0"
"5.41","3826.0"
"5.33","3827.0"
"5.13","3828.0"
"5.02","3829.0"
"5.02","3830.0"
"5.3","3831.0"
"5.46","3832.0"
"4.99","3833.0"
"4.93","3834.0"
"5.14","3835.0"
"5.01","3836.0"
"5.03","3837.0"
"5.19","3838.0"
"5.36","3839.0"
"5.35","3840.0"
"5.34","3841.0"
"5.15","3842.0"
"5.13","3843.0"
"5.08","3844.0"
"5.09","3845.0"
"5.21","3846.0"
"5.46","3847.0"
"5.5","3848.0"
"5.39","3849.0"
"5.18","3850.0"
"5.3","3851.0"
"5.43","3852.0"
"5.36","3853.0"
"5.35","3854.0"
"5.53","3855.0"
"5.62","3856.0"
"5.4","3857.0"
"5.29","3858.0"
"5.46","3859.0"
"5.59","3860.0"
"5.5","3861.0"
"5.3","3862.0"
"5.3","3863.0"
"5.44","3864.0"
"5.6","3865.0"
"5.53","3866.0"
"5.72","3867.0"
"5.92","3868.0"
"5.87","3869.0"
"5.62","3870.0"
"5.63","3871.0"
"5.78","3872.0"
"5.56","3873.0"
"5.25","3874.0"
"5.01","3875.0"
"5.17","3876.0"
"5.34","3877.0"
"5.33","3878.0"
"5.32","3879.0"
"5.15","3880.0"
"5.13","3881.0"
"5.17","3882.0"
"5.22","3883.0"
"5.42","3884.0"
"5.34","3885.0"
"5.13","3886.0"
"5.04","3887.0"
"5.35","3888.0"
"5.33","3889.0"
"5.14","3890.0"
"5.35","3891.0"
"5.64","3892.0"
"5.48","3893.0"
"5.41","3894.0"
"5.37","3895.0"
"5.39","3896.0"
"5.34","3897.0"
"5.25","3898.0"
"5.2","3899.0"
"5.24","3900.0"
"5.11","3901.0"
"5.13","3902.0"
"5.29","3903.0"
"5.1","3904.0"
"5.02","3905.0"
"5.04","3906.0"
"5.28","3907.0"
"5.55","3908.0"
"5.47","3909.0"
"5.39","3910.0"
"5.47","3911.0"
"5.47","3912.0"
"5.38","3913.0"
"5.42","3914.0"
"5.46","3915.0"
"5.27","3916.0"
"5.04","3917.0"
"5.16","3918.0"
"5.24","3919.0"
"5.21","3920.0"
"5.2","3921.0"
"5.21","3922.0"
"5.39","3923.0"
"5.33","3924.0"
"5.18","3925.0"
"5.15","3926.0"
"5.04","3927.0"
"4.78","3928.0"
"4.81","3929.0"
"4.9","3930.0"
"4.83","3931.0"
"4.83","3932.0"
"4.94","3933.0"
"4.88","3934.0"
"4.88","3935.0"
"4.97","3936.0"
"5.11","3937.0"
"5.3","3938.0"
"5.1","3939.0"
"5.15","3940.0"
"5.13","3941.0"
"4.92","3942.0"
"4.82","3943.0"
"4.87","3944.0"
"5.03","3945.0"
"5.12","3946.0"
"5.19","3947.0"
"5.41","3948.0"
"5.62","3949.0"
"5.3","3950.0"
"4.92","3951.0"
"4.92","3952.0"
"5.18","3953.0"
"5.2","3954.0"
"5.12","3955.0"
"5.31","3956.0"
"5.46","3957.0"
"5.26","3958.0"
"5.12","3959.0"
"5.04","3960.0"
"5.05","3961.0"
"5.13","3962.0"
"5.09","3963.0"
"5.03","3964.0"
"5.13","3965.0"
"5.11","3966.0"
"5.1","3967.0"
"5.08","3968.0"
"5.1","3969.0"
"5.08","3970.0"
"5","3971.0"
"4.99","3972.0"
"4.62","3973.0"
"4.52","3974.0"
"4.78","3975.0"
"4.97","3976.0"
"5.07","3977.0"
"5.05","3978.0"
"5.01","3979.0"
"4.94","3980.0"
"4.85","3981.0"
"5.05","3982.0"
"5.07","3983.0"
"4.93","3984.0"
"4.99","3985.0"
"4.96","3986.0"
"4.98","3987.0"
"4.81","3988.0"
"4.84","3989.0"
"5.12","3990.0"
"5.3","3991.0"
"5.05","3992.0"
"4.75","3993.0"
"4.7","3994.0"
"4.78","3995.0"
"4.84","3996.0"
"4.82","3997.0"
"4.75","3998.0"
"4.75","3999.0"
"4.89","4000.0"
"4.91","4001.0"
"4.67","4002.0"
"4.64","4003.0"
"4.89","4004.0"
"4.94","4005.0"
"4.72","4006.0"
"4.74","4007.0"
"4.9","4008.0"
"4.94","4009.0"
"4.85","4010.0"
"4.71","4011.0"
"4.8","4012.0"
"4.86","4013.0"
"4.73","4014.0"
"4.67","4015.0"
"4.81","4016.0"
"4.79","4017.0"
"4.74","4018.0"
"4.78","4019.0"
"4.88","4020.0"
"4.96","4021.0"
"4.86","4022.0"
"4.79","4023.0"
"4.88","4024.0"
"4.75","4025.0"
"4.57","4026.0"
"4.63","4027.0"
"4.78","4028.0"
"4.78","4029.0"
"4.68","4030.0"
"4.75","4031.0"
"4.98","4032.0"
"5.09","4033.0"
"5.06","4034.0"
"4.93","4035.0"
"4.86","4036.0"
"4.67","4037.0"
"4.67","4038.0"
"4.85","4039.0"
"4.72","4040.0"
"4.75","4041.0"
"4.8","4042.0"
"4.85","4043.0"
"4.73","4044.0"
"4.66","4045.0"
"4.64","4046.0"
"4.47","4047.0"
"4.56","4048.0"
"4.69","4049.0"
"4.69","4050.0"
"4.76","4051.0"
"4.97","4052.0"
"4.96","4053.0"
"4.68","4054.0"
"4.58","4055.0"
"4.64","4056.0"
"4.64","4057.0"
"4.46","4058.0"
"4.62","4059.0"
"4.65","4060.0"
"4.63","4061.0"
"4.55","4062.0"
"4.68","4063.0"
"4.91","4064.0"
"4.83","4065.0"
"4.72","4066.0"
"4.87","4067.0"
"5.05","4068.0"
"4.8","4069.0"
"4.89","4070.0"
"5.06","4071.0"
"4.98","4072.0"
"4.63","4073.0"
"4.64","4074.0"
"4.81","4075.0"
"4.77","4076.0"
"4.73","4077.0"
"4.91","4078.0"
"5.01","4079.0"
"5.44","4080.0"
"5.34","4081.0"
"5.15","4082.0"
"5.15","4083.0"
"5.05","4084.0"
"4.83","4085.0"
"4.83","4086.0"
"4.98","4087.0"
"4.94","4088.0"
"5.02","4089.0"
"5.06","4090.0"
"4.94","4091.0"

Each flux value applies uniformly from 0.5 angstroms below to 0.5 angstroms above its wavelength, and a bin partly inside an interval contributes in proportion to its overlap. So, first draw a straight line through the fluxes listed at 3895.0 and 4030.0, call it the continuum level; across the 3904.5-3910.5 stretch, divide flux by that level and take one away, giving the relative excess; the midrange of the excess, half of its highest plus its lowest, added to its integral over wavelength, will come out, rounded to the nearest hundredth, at -0.02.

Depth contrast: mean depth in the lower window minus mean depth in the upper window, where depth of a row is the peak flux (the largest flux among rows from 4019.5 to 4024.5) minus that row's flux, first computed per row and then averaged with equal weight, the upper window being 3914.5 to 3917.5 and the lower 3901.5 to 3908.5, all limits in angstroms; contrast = 0.1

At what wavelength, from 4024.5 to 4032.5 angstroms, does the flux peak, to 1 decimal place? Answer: 4032.0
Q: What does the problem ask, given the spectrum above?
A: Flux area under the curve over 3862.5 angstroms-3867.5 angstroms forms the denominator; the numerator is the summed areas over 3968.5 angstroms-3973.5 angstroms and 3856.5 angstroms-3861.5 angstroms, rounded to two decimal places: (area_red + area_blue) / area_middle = 1.89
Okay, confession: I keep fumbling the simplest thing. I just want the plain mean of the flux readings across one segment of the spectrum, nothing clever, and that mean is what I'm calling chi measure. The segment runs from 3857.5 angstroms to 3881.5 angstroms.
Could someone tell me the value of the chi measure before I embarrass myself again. 5.5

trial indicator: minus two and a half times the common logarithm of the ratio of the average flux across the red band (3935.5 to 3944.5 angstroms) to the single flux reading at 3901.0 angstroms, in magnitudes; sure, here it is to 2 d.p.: 0.01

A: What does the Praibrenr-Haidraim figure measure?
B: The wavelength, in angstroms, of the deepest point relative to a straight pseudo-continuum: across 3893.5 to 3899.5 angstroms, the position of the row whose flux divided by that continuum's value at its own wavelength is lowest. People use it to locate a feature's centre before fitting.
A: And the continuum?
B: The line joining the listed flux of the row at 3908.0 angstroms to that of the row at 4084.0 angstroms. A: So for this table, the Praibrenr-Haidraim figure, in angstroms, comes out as 3899.0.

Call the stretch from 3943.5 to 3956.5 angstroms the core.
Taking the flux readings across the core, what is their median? 5.18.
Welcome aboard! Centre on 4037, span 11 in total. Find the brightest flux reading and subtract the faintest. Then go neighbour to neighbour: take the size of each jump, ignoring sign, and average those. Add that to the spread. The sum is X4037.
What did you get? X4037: 0.51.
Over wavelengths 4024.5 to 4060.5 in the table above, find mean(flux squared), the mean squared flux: 22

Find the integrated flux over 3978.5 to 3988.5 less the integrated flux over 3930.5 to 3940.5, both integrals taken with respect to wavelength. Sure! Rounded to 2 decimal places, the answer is -0.40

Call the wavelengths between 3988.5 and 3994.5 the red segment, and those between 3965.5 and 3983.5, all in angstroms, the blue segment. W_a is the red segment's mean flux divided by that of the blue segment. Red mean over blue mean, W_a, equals 1.00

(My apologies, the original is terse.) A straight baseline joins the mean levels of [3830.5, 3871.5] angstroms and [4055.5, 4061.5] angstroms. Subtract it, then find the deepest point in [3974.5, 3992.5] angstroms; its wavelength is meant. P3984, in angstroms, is 3975.0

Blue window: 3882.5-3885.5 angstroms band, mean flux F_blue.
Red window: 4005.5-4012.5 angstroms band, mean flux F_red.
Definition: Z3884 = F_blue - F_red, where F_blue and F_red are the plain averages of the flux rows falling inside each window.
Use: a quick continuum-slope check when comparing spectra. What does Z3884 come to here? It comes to 0.5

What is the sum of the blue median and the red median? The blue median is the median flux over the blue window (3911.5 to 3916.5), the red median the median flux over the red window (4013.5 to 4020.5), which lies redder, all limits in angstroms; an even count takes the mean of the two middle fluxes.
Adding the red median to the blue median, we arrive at 10.2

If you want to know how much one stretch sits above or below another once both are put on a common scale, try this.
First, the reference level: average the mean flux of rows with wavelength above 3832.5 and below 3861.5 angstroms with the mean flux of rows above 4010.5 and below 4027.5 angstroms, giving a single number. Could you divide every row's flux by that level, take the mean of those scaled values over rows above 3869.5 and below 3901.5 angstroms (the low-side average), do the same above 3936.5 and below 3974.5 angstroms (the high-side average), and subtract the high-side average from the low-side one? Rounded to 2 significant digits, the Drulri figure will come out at 0.044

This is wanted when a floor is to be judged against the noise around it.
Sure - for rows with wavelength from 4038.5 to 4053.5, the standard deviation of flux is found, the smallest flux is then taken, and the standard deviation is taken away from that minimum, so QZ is 4.3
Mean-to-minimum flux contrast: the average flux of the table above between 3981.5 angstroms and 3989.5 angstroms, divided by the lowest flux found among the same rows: 1.03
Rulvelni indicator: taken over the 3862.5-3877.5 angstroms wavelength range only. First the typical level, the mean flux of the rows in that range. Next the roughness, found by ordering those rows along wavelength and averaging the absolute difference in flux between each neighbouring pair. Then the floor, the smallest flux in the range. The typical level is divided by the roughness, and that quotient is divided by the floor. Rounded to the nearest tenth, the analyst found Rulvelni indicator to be 6.6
